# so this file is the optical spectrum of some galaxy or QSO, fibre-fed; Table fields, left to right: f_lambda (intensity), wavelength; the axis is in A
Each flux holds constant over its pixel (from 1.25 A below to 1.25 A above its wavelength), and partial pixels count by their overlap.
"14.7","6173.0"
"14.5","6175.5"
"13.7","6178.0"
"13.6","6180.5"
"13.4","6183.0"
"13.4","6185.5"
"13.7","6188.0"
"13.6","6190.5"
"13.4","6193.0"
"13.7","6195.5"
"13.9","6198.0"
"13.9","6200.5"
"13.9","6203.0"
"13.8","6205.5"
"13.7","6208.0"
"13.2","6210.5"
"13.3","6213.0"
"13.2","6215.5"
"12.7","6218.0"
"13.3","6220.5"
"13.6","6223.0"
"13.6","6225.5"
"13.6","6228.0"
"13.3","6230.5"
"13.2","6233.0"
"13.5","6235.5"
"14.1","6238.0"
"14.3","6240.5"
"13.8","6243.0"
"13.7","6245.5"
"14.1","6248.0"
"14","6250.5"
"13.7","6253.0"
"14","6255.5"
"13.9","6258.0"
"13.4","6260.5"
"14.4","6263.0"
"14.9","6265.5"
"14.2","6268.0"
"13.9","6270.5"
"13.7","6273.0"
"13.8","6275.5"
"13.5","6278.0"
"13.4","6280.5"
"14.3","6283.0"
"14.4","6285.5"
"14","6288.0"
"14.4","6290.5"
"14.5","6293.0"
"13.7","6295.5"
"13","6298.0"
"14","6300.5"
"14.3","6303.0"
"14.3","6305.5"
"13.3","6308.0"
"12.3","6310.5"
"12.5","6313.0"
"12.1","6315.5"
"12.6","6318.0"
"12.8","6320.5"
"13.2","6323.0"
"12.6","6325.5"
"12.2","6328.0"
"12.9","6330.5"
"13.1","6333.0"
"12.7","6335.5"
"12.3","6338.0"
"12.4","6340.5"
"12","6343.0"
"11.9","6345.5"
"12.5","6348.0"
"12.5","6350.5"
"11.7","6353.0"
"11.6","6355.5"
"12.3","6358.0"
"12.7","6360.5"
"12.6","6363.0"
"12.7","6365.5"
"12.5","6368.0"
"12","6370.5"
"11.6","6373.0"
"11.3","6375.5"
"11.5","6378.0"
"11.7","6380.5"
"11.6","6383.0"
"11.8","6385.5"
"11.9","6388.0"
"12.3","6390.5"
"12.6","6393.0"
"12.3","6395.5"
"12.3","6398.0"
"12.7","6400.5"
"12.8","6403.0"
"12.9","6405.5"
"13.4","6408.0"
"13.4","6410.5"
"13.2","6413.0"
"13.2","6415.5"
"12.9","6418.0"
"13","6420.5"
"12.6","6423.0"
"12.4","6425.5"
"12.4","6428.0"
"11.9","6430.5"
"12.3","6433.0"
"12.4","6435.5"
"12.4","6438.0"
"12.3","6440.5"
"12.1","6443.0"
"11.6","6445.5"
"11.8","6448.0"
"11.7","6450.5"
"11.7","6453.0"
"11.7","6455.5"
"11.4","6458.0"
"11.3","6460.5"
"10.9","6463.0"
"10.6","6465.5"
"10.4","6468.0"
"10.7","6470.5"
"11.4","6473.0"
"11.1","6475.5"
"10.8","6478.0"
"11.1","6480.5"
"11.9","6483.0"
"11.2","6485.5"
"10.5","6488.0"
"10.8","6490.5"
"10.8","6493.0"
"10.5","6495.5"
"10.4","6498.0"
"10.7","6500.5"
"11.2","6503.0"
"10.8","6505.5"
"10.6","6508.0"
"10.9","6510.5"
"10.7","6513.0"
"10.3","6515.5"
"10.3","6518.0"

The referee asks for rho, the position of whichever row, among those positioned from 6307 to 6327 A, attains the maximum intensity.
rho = 6308.0 A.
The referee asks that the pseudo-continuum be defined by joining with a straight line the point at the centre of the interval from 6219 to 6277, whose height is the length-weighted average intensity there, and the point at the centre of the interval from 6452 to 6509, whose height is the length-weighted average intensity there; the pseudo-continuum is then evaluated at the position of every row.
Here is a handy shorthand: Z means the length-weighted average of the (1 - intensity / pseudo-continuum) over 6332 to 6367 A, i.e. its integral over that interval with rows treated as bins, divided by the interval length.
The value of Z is 0.02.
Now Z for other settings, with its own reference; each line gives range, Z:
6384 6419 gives -0.06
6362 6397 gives 0.02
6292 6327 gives -0.01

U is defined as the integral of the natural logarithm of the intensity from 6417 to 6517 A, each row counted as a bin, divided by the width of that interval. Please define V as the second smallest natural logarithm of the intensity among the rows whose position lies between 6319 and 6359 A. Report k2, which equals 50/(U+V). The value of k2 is 10.2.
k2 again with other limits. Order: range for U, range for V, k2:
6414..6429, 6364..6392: 10.0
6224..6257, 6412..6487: 10.0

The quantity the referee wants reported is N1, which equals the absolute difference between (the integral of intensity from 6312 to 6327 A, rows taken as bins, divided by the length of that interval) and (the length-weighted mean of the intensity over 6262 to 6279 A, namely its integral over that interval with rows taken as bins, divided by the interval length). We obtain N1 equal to 1.4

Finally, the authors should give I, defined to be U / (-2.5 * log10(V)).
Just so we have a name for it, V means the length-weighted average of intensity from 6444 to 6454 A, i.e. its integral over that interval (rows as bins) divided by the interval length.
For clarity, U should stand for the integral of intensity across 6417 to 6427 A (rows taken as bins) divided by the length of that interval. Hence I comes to -4.8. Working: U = 12.7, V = 11.7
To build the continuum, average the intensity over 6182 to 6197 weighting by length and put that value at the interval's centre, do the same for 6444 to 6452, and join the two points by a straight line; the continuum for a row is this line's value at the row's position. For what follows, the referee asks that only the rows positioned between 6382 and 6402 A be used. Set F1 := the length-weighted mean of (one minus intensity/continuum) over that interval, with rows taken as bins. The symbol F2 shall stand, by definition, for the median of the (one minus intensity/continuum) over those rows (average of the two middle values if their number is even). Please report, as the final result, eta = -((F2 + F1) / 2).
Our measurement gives 0.012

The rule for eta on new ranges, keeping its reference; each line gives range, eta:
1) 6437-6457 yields 0.010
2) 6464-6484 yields -0.048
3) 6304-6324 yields 0.012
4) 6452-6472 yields -0.045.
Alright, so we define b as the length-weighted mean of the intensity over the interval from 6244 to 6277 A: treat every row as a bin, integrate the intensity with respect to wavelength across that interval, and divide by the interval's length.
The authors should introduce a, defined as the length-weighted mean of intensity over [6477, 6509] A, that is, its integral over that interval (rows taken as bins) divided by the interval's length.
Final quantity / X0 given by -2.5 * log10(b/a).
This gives -0.27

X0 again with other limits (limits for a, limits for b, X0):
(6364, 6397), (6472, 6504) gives 0.10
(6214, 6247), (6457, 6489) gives 0.22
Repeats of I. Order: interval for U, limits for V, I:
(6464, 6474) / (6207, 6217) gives -3.8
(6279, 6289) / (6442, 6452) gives -5.2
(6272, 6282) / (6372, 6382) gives -5.1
